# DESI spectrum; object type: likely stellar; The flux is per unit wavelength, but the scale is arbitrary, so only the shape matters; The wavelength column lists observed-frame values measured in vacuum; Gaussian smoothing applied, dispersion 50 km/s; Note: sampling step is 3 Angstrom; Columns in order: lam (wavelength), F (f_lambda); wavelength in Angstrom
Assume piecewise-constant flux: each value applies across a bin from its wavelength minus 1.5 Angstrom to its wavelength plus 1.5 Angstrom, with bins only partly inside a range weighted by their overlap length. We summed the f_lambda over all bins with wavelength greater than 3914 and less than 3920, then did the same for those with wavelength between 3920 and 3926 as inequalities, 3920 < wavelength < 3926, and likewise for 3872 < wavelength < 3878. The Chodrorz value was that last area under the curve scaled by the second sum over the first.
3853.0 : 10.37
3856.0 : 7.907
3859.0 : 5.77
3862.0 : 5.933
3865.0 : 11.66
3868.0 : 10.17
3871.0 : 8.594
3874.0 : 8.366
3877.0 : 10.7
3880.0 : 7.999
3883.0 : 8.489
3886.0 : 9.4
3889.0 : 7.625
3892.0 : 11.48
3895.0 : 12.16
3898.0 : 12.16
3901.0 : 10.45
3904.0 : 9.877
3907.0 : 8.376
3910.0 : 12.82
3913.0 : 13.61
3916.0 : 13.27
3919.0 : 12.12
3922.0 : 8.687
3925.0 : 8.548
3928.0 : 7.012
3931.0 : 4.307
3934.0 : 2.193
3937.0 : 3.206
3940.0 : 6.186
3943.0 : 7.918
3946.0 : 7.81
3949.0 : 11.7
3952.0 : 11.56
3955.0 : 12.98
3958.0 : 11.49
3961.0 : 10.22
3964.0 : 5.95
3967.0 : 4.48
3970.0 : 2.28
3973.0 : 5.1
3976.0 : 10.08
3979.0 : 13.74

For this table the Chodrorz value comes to 13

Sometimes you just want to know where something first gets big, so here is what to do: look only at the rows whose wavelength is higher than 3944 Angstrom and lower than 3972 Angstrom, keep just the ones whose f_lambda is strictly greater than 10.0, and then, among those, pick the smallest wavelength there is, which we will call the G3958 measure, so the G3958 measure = 3949.0 Angstrom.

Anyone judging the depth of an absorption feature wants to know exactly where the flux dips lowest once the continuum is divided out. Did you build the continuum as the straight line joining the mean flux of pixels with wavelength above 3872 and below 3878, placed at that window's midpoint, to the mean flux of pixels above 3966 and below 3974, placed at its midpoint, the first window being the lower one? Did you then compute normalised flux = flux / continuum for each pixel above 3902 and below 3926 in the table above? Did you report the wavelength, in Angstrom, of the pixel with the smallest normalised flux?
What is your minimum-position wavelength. 3907.0 Angstrom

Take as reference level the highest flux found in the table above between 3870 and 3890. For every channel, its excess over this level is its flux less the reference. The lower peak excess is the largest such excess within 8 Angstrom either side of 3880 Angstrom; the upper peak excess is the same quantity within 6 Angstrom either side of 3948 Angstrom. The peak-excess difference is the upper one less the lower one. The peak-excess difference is 1.0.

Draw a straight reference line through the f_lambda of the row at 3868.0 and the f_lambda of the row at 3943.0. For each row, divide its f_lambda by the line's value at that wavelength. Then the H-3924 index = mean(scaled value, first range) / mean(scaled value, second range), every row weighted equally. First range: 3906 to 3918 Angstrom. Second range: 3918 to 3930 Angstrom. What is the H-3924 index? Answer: 1.3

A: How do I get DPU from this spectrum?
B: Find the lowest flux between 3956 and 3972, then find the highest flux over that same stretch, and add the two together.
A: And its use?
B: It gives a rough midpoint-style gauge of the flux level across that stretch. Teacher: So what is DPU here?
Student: 13.8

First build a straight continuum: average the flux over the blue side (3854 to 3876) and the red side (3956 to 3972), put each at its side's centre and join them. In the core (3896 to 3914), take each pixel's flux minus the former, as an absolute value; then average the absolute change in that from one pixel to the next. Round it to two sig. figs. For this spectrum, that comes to 1.8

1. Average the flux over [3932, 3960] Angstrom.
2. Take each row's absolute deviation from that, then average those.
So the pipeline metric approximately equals 3.2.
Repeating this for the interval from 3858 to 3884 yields 1.5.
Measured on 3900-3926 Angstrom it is 1.9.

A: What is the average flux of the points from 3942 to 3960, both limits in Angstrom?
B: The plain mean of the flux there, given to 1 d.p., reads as 10.6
